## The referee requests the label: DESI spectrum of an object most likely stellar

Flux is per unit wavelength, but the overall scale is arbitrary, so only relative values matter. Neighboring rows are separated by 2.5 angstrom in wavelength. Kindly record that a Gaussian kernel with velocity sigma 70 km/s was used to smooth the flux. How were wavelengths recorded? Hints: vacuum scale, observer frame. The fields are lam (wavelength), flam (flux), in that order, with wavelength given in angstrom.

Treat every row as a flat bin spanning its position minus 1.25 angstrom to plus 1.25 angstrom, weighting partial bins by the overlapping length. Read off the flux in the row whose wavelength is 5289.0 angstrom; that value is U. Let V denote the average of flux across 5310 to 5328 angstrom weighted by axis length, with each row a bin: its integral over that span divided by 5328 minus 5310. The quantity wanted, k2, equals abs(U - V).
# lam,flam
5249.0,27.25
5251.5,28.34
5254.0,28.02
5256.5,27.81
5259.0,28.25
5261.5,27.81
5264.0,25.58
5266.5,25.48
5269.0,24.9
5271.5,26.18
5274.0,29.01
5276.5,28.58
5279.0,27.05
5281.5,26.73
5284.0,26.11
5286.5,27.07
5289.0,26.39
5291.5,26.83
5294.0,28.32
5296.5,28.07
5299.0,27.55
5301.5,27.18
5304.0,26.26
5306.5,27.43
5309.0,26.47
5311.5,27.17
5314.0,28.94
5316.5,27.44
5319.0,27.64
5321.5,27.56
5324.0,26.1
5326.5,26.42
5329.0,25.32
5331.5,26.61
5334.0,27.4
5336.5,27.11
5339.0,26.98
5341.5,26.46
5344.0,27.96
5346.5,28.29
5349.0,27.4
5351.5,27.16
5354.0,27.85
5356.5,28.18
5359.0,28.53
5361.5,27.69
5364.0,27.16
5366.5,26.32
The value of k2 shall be 0.9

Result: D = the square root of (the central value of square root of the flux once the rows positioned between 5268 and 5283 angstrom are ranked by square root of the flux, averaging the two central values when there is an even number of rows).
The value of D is 2.28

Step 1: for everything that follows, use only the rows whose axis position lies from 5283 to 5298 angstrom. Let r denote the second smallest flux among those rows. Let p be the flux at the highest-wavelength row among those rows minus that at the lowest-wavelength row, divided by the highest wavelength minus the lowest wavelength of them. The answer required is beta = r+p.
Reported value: 26.5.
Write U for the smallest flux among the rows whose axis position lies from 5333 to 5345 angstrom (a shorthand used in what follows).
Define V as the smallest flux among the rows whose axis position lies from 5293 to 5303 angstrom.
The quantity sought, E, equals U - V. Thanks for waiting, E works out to -0.7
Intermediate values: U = 26.46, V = 27.18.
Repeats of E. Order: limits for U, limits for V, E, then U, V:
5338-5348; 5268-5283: 1.6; 26.46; 24.9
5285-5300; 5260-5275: 1.5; 26.39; 24.9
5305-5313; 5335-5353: 0.0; 26.47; 26.46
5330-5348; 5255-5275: 1.6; 26.46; 24.9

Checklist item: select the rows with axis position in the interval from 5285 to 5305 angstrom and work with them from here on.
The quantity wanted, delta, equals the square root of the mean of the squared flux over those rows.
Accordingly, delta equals 27.2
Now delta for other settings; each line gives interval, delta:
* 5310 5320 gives 27.8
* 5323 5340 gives 26.6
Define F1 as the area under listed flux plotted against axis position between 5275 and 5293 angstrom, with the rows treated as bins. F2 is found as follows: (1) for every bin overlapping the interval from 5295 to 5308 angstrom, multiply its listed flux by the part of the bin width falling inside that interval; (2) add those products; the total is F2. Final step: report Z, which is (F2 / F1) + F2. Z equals 356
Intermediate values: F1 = 486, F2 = 355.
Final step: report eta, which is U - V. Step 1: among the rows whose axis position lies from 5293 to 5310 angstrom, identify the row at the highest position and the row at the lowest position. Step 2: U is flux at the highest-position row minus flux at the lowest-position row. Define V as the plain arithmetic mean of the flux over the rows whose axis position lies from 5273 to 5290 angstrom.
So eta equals -29.1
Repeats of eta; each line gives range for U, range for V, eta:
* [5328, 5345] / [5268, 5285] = -24.3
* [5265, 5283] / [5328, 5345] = -25.6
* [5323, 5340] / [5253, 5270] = -26.0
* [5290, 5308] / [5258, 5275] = -26.1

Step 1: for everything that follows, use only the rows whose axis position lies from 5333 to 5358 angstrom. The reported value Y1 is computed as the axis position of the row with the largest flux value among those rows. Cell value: 5346.5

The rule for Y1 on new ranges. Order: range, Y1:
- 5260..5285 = 5274.0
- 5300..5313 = 5306.5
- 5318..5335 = 5319.0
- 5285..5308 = 5294.0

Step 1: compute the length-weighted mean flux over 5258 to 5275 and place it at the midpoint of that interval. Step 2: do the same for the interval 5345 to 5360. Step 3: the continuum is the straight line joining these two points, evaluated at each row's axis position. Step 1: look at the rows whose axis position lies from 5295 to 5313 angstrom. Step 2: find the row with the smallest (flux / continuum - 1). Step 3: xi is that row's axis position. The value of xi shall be 5304.0 angstrom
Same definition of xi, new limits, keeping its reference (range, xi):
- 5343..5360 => 5351.5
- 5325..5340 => 5329.0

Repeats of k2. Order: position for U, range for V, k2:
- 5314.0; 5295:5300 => 1.1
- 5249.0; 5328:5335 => 0.8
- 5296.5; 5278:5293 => 1.4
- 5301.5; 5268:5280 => 0.0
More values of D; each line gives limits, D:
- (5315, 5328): 2.29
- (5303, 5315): 2.28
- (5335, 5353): 2.28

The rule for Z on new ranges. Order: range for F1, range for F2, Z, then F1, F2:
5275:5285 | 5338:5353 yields 412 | 272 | 411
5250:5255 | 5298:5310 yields 326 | 141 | 324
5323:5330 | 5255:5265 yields 276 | 182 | 274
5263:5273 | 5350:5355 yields 138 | 256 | 137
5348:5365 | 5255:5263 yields 224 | 471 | 223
